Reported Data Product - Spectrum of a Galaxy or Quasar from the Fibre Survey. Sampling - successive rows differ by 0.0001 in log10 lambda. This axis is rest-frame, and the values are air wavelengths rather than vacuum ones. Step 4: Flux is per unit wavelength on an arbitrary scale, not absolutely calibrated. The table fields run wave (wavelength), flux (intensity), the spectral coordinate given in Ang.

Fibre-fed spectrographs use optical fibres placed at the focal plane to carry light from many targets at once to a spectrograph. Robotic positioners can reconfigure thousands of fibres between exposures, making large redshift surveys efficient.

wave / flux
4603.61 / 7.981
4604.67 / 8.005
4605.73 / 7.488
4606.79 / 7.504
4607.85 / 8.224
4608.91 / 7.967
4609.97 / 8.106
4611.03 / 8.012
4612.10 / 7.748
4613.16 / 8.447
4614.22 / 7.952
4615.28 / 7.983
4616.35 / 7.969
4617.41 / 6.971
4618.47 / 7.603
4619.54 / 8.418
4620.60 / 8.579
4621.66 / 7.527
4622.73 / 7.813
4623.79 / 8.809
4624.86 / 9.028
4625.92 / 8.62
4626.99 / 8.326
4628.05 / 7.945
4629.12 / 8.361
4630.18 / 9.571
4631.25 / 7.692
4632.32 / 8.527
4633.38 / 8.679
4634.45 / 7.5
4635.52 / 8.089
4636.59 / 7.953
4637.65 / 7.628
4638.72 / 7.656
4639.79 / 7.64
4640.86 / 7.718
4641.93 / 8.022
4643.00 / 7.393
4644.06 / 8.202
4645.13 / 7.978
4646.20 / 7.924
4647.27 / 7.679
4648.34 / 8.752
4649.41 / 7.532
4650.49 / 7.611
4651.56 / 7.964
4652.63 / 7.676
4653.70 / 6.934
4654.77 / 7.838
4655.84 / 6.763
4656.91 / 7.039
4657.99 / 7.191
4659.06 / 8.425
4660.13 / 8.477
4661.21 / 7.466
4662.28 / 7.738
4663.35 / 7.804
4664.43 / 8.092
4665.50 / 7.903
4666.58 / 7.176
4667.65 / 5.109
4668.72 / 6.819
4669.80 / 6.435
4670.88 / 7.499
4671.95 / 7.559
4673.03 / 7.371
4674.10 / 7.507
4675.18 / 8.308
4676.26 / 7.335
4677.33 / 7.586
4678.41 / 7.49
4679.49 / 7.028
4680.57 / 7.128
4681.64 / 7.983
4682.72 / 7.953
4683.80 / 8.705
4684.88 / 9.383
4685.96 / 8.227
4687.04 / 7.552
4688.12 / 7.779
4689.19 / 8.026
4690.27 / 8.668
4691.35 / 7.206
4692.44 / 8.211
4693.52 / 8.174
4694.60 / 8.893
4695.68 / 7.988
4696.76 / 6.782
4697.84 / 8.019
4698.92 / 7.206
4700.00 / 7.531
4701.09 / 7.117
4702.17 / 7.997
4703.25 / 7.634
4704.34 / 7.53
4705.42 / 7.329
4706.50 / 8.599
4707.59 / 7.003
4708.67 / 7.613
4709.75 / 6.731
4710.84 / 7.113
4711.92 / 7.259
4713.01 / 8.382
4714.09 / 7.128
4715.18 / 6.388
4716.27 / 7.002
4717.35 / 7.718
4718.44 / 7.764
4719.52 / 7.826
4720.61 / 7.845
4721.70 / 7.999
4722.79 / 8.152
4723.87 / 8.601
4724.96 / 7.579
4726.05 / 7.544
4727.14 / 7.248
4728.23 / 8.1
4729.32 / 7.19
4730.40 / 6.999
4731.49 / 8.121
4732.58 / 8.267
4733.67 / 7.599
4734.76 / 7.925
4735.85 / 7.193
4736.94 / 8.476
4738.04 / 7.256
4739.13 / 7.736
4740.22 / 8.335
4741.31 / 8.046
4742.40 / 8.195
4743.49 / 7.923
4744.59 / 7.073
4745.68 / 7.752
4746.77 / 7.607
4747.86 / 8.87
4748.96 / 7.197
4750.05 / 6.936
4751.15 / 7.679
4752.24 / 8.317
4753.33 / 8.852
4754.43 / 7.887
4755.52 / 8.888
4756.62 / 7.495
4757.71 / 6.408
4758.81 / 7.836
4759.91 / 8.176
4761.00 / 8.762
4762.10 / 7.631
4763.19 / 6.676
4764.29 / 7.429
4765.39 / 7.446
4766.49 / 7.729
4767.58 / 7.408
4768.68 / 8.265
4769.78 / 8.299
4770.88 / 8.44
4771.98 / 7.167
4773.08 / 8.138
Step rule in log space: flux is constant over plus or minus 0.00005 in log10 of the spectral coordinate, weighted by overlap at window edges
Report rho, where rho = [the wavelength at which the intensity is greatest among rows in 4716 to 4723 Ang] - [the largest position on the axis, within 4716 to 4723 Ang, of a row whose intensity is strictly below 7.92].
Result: 2.2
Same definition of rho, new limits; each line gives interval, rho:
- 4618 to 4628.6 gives 2.1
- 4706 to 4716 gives -8.7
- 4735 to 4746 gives -8.7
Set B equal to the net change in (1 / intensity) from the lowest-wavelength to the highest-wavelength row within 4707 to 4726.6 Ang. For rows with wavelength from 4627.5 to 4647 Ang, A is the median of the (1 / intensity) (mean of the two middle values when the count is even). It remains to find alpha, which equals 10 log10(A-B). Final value -8.7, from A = 0.126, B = -0.010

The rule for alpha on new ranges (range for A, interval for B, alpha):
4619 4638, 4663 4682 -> -9.1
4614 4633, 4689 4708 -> -9.8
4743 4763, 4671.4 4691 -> -8.4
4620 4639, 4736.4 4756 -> -9.0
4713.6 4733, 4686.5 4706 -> -9.0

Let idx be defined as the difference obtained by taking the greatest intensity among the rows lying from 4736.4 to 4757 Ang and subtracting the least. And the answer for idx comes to 1.95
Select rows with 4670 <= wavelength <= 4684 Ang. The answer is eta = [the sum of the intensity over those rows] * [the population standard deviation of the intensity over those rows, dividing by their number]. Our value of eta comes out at 45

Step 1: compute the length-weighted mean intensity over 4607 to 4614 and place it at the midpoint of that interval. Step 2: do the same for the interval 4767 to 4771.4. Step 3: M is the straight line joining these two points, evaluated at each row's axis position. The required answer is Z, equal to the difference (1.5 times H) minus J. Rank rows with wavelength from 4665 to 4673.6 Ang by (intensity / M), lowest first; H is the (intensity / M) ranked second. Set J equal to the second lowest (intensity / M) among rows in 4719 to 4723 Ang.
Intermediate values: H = 0.797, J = 0.97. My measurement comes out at 0.23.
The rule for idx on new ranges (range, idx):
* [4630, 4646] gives 2.18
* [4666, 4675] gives 2.45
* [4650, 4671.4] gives 3.37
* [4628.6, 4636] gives 2.07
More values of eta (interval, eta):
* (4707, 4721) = 50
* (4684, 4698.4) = 69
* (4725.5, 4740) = 46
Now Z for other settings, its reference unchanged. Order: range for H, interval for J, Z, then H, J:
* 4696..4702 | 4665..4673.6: 0.52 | 0.881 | 0.80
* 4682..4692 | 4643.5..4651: 0.46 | 0.935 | 0.94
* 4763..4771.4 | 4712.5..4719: 0.51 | 0.914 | 0.87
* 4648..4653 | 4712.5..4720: 0.55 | 0.944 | 0.87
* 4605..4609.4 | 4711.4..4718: 0.53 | 0.932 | 0.87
